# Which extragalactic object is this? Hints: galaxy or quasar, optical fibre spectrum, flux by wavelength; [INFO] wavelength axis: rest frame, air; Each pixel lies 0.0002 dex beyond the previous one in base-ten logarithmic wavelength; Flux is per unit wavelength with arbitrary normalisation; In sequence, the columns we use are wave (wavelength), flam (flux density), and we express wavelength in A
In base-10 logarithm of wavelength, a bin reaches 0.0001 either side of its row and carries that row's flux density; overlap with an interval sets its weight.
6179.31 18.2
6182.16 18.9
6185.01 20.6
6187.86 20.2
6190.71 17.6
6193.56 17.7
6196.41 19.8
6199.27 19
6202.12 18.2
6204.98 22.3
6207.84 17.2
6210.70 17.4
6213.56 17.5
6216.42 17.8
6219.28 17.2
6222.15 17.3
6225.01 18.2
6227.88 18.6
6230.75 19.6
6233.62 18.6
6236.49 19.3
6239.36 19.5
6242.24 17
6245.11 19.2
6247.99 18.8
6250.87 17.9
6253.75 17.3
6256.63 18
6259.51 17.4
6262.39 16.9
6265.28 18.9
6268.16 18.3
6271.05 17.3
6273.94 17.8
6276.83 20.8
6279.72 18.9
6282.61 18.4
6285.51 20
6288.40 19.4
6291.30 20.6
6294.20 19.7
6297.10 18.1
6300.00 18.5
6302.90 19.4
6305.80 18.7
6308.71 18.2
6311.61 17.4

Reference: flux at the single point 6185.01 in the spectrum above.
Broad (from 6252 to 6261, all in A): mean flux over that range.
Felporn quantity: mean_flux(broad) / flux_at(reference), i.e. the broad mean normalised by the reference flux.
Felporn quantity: 0.85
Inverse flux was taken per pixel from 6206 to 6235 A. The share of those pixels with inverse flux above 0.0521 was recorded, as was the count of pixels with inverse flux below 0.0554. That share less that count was -3.1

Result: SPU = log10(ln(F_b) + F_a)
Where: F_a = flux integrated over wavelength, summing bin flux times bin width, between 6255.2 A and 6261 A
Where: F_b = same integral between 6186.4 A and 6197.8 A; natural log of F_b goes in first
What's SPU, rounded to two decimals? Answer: 2.03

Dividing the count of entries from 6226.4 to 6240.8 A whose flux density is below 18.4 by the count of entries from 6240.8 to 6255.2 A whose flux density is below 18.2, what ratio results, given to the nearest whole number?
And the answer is 0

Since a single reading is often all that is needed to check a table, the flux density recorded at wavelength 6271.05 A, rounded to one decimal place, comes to 17.3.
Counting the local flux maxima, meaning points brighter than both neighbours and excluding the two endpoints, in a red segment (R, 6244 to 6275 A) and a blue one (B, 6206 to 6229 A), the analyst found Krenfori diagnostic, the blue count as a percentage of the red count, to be 50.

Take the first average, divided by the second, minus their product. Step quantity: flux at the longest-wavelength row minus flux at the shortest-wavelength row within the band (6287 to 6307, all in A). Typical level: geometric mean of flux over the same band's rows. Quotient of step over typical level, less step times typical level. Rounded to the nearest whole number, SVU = 13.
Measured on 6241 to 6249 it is -33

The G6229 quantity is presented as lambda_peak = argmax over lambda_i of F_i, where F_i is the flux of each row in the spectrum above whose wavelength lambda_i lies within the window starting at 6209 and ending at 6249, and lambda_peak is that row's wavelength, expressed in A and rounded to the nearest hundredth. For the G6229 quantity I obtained 6230.75 A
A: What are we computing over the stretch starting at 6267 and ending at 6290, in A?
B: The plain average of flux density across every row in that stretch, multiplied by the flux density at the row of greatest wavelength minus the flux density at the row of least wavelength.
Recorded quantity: 21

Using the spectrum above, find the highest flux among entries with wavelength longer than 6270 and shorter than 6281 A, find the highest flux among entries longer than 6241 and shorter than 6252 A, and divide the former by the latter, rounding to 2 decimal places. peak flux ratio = 1.08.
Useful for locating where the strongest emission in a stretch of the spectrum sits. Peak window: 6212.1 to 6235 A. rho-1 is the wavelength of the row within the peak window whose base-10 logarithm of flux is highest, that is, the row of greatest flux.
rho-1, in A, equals 6230.75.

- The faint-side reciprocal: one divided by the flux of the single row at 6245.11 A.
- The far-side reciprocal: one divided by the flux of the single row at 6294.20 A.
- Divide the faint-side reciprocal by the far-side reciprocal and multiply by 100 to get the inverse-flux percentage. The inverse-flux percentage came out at 103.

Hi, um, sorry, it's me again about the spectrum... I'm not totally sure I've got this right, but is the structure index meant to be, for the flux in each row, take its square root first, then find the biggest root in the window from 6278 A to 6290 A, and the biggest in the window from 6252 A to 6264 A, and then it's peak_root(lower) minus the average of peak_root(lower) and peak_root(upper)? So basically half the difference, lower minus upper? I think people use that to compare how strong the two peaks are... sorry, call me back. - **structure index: -0.11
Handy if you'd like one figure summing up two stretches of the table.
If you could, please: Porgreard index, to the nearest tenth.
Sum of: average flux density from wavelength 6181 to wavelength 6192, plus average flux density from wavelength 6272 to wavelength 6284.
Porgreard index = 38.3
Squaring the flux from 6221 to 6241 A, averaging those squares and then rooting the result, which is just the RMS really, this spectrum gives 18.7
